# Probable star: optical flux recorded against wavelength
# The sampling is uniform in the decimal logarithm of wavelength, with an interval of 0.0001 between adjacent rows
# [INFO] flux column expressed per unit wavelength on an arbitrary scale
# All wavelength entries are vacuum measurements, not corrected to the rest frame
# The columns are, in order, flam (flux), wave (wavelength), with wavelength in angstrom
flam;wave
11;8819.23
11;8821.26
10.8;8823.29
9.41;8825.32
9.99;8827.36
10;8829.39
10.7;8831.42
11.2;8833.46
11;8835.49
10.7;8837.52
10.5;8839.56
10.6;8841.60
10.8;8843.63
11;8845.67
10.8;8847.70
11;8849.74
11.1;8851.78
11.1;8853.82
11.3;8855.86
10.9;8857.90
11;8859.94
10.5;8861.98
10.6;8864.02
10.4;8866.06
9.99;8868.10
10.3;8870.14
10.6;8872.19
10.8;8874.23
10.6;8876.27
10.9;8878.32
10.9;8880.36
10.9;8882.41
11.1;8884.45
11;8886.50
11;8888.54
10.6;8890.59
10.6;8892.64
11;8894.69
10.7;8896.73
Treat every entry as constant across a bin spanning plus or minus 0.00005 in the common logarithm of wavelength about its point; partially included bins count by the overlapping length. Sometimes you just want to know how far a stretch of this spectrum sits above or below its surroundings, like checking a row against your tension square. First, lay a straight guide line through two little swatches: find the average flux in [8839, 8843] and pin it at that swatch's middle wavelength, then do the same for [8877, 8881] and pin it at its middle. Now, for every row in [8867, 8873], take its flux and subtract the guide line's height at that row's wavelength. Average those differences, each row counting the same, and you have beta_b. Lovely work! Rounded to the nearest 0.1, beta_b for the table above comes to -0.5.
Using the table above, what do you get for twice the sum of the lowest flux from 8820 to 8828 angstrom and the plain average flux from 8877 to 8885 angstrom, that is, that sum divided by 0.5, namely 40.7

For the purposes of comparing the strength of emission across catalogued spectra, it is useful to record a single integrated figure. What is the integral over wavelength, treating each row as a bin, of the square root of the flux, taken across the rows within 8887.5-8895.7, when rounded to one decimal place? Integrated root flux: 26.9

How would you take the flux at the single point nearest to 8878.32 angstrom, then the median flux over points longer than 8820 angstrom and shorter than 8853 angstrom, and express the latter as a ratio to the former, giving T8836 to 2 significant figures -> 0.99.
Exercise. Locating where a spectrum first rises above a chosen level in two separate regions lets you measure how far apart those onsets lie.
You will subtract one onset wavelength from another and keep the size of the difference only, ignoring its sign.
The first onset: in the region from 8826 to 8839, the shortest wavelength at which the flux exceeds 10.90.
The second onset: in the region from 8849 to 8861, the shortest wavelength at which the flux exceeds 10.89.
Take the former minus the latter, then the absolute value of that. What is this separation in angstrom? 16.3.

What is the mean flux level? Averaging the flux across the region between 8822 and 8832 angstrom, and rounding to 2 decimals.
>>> 10.18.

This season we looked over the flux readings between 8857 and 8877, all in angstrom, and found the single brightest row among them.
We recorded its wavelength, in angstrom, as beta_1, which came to 8859.94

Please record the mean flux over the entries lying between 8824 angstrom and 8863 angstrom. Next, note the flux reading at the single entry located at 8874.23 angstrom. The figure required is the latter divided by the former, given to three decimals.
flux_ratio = 1.008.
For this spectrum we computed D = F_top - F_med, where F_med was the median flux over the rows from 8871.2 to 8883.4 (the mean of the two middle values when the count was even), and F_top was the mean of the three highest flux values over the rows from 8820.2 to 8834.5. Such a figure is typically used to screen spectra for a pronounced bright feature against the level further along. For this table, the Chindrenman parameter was 0.15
